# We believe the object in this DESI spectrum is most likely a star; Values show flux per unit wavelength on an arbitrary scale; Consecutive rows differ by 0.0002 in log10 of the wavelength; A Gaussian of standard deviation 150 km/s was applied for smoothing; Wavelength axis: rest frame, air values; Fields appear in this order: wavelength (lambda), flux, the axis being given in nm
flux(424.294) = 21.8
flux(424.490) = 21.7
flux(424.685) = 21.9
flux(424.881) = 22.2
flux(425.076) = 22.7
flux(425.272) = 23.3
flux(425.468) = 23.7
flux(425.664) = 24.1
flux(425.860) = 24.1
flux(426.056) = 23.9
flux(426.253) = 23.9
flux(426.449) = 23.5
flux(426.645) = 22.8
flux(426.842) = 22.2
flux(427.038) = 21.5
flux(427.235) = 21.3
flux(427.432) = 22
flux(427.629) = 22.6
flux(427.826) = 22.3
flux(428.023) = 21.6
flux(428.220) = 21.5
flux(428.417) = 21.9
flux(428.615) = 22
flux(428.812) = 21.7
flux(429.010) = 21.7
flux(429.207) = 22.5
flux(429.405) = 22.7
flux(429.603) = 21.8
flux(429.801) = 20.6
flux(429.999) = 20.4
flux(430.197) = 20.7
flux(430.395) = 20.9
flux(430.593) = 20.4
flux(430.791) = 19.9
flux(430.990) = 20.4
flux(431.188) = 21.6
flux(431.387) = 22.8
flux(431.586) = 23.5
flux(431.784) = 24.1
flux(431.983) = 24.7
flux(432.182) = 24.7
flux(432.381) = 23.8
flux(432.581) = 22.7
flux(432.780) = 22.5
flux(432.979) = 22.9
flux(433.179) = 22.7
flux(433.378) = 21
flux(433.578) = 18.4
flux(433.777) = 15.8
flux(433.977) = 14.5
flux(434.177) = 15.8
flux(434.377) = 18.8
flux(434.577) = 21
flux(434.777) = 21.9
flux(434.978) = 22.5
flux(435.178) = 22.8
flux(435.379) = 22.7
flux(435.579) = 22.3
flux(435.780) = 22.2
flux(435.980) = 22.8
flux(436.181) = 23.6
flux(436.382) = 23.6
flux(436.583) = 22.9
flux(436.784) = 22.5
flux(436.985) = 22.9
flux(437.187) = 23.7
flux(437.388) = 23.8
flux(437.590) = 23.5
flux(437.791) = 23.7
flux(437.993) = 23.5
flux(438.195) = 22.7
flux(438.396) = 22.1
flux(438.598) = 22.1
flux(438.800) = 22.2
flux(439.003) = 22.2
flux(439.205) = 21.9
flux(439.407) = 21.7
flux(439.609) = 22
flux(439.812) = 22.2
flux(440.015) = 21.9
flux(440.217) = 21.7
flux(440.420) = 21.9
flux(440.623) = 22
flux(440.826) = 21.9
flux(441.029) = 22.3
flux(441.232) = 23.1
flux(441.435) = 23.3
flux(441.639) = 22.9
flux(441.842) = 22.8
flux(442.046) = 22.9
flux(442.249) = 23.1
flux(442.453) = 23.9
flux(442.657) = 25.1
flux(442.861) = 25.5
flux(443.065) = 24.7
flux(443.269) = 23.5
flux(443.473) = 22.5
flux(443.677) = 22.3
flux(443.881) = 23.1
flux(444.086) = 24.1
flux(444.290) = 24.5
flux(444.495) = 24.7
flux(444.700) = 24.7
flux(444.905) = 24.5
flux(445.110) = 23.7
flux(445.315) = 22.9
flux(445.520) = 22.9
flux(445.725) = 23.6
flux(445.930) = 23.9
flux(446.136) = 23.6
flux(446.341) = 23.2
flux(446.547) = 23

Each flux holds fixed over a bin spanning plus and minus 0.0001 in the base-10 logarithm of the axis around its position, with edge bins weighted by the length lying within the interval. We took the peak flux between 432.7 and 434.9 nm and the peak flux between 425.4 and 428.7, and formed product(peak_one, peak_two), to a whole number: 552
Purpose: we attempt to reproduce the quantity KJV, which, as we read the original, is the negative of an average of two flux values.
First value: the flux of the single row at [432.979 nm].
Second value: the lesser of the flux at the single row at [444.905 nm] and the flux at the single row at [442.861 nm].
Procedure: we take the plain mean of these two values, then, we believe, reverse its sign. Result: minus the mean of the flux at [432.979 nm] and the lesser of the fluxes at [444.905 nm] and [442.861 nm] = -23.7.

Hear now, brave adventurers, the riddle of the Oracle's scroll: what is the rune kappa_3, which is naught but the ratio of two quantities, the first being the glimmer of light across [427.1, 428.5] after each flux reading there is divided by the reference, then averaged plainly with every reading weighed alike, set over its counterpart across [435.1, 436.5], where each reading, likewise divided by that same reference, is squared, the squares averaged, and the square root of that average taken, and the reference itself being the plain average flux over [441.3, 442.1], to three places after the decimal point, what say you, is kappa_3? 0.957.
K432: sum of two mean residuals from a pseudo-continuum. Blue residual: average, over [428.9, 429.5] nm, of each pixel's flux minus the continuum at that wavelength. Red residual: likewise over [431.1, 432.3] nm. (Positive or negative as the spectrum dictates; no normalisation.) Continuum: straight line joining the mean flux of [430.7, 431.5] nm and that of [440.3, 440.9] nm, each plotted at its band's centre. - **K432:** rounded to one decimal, 3.6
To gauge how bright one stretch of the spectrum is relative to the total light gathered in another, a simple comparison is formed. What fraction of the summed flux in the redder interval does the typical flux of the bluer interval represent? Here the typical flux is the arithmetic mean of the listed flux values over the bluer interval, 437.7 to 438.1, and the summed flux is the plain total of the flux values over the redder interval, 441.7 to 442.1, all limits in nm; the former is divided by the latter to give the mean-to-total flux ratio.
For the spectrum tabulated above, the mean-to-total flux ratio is 0.52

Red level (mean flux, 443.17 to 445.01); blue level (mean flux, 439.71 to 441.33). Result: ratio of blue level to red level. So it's 0.93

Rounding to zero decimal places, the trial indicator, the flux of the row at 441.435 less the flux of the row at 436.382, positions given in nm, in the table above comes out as 0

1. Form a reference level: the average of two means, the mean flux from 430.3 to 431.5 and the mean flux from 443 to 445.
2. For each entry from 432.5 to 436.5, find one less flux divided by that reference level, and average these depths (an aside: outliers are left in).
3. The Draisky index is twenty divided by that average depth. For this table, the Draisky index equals 319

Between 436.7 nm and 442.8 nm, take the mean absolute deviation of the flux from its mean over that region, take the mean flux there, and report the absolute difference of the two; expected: 22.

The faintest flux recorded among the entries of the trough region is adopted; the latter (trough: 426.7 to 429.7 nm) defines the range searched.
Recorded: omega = 21.3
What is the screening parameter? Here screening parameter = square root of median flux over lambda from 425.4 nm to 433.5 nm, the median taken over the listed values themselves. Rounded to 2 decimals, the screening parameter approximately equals 4.72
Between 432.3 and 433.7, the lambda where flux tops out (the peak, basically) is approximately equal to 432.381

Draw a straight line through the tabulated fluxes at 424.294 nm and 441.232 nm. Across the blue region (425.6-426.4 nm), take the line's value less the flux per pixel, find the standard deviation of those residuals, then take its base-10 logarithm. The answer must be -0.9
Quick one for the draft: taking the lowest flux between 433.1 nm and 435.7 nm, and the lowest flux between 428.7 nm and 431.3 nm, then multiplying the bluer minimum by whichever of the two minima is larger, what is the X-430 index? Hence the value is 396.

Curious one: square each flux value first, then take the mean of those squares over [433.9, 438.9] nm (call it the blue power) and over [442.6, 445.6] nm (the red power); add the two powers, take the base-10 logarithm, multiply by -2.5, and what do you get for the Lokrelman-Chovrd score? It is -7.57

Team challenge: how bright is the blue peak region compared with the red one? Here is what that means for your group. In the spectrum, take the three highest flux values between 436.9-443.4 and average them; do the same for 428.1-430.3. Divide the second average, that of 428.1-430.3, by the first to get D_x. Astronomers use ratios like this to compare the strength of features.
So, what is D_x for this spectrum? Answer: 0.89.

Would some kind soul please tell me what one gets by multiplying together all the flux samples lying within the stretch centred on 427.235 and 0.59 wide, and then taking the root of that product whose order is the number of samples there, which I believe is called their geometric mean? 21.6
